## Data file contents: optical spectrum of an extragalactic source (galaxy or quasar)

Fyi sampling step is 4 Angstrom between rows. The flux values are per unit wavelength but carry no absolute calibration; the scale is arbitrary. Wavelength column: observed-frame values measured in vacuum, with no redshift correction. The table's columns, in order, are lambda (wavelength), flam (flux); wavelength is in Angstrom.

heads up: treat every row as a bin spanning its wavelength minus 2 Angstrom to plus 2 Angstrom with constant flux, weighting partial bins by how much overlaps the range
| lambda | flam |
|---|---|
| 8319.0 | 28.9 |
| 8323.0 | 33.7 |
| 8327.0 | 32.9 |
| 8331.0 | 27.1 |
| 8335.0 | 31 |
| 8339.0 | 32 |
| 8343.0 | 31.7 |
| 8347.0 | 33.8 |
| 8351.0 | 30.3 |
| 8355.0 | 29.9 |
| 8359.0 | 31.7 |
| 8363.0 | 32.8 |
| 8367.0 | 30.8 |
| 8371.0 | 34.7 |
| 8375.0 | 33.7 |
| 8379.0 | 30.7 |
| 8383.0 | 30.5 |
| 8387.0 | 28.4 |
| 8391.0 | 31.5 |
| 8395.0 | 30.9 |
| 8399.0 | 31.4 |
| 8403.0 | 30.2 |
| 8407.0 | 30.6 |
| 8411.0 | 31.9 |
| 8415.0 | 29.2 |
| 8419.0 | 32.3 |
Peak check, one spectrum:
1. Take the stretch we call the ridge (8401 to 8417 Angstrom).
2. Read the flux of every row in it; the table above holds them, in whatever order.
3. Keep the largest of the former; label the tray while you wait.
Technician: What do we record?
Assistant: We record 31.9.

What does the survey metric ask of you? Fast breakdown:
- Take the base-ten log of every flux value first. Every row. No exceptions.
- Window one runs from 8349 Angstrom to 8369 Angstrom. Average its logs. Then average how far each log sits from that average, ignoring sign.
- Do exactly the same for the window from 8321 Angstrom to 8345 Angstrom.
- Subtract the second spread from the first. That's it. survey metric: -0.010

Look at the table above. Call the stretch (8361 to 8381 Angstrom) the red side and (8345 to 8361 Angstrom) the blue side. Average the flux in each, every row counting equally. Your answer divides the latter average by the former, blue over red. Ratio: 0.97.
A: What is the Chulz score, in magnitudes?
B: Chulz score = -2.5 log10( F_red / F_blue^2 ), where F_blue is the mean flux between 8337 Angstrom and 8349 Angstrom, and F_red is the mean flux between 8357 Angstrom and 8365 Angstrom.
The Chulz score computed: 3.79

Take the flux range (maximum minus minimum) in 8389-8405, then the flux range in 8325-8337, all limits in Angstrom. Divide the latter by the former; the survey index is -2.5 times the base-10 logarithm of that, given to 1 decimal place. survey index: -1.6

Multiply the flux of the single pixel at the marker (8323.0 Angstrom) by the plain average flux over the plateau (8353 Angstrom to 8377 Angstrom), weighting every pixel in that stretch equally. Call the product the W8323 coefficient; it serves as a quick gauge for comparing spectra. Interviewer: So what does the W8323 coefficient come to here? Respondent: 1087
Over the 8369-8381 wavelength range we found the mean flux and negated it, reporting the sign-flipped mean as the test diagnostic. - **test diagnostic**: -33.0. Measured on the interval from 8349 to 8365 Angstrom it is -31.2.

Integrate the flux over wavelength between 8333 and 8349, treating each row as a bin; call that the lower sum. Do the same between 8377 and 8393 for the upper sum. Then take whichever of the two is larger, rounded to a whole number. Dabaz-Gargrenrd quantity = 514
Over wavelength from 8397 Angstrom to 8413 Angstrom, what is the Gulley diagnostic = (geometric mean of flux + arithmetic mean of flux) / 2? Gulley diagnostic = 31.0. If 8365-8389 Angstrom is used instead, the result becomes 31.4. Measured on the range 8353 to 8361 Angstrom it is 30.8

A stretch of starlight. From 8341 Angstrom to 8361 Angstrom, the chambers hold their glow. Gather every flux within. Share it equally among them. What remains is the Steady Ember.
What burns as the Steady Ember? 31.5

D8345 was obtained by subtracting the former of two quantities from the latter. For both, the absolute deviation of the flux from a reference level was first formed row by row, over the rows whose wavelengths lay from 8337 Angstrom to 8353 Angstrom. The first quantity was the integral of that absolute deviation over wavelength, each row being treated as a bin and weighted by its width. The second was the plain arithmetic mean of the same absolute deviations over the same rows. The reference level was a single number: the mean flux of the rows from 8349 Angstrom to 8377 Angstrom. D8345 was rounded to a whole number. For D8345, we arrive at -14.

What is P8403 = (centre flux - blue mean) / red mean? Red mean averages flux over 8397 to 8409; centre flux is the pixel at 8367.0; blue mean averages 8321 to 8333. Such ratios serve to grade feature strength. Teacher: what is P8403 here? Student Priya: -0.014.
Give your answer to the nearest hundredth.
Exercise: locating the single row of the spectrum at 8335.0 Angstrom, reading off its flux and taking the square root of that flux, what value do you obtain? 5.57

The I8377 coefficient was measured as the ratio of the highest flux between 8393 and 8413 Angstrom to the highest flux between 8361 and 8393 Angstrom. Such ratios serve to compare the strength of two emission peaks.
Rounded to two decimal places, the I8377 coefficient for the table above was 0.92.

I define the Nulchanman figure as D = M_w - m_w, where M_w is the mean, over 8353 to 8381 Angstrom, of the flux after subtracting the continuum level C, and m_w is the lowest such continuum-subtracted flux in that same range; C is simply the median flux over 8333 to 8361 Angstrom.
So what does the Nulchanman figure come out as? 2.1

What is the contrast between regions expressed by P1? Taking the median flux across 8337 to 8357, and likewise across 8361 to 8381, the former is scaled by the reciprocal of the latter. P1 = 0.966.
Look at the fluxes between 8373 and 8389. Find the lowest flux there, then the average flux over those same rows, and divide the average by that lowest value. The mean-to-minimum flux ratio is 1.09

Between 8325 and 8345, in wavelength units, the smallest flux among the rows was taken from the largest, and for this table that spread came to 5.8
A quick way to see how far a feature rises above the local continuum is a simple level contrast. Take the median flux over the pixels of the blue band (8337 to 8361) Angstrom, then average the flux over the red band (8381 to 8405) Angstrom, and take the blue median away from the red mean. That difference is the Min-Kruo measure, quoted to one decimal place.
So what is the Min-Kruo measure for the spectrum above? -1.2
